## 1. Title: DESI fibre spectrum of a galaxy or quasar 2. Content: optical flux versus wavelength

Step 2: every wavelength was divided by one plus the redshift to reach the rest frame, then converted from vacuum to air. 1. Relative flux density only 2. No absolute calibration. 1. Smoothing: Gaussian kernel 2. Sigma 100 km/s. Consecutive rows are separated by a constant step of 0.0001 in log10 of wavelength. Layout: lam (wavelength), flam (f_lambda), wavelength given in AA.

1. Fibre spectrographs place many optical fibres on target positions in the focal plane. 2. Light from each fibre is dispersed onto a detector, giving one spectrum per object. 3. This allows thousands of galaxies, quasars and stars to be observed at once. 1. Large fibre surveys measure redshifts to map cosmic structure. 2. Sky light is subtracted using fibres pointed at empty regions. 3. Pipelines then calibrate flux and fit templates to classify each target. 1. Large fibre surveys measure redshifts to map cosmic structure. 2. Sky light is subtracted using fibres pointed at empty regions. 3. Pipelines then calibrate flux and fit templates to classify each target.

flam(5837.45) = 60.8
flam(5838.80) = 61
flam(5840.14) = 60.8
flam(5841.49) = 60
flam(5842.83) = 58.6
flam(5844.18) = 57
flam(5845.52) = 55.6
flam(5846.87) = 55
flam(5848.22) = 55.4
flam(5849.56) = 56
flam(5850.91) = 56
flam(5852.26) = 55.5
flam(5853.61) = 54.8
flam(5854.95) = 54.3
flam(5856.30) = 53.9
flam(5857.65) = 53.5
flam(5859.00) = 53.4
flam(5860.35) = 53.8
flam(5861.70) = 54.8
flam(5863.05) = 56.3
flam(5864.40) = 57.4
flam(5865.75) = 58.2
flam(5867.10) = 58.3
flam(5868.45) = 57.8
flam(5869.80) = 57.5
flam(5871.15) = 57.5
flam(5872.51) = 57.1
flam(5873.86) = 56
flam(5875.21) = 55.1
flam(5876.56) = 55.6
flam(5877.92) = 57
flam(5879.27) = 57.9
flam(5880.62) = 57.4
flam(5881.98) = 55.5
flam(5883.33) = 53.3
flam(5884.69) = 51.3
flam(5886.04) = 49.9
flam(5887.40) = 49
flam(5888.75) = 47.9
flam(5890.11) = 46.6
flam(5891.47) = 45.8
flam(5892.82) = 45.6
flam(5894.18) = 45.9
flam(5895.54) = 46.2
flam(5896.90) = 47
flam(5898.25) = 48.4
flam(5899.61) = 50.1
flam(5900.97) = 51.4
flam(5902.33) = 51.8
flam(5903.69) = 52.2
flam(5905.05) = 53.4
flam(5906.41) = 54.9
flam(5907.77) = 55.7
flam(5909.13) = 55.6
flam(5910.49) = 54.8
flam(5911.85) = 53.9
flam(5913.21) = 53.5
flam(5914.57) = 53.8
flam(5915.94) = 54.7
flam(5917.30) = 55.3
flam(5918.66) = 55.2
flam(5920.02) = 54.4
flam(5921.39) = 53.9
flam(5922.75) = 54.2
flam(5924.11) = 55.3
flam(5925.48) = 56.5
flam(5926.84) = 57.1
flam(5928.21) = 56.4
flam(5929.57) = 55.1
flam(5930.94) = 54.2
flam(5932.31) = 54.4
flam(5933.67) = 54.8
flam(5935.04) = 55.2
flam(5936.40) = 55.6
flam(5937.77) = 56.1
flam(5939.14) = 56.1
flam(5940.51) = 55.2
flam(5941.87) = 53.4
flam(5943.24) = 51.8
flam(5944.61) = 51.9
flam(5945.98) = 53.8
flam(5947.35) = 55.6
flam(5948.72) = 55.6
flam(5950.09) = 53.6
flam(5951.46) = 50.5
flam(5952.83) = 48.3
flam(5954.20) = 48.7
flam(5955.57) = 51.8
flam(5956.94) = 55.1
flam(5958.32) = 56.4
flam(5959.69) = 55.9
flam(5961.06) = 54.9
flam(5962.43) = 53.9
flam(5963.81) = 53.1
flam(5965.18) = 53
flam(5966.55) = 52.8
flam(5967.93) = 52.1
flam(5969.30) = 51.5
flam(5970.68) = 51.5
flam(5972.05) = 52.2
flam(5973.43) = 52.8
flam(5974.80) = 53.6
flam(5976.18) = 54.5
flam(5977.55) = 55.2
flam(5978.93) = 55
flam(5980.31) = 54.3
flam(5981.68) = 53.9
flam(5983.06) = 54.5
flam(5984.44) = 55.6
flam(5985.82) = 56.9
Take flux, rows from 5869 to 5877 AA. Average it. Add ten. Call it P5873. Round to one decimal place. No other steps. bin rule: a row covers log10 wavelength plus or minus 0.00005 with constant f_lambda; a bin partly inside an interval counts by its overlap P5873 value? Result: 66.5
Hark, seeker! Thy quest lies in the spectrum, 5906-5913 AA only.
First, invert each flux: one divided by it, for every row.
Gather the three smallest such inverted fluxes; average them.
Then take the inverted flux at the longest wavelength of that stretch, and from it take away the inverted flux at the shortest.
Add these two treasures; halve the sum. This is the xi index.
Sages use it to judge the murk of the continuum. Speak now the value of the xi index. 0.0092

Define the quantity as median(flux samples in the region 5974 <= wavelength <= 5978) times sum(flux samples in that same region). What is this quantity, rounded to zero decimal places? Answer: 8900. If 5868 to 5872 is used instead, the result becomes 9936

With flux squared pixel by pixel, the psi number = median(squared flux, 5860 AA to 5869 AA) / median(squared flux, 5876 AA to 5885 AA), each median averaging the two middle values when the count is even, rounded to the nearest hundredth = 1.07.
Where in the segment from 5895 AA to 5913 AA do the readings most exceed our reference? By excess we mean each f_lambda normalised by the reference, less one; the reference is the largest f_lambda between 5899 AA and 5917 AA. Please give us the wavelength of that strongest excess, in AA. 5907.77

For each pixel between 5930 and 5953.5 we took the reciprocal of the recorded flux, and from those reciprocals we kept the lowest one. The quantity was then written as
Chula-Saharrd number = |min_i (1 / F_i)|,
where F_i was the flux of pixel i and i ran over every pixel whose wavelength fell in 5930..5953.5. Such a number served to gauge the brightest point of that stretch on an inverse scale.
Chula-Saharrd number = 0.0178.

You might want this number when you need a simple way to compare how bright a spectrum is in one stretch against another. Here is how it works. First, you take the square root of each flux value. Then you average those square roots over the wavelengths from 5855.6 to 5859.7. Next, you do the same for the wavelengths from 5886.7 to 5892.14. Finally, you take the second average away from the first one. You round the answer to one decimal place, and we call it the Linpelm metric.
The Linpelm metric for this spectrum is 0.4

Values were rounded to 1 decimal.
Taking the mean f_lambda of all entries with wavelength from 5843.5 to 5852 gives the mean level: 55.8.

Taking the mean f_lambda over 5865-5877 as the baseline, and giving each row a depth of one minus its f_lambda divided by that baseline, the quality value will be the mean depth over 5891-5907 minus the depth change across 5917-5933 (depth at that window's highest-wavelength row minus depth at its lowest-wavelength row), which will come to 0.12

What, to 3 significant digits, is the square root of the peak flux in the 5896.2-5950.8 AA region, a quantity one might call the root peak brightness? 7.56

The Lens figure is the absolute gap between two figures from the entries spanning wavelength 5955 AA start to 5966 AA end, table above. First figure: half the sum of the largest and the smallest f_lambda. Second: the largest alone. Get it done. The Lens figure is 2.3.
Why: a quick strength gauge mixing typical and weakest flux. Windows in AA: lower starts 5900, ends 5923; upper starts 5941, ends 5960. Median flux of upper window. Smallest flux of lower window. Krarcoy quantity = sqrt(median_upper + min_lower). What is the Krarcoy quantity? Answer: 10.2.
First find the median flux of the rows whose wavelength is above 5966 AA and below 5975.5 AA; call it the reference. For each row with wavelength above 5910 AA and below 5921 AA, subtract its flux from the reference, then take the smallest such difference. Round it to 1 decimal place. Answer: -3.1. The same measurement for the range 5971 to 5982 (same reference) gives -3.0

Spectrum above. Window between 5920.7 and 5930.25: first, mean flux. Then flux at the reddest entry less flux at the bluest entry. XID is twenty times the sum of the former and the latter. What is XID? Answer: 1134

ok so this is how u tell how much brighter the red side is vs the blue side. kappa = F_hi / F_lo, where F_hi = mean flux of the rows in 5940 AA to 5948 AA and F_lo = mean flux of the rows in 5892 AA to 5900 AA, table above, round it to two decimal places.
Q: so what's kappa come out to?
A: 1.14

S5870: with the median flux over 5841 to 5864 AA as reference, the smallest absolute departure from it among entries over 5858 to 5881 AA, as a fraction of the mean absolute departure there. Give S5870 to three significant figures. 0.120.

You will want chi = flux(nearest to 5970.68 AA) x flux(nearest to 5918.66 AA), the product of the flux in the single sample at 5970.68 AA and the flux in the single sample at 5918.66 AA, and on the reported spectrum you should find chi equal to 2843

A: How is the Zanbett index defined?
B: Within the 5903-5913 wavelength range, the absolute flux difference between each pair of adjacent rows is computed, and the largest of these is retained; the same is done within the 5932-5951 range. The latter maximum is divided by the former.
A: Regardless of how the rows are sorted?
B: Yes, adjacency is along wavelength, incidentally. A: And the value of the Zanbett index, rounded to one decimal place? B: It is 1.3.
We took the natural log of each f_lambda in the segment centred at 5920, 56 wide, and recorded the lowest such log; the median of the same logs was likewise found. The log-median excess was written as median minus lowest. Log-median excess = 0.176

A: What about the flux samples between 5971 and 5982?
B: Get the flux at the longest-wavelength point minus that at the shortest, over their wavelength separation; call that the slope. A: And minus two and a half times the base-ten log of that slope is 1.9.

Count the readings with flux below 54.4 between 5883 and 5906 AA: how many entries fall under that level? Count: 17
